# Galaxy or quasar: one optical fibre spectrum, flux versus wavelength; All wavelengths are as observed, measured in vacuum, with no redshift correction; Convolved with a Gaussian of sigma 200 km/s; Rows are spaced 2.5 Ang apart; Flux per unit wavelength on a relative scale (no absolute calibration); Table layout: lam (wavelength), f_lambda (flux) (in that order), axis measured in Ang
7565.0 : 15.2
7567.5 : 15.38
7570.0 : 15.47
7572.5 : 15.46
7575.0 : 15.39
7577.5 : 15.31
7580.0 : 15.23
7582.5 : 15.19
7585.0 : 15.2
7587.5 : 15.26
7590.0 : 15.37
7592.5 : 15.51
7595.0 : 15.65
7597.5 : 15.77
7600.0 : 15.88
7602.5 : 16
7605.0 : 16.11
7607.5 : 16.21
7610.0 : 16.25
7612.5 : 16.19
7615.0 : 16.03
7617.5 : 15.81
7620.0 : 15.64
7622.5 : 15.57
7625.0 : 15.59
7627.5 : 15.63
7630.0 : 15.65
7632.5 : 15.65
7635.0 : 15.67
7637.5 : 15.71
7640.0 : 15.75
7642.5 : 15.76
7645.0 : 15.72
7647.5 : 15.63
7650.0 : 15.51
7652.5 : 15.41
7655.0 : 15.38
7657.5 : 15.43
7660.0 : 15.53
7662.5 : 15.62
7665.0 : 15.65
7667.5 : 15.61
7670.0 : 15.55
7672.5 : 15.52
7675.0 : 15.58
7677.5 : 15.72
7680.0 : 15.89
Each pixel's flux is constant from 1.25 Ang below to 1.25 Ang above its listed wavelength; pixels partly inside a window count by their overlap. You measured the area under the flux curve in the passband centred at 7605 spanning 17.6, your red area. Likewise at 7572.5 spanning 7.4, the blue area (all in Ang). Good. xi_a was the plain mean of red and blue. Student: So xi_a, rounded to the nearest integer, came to 198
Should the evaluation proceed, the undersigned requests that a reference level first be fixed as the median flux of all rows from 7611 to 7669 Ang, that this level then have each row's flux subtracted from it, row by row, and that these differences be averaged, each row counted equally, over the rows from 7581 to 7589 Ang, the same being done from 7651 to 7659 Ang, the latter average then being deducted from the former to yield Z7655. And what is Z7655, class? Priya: 0.2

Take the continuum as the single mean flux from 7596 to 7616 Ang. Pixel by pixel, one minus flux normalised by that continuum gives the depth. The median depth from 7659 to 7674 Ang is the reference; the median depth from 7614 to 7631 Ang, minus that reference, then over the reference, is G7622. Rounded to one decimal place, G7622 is -0.1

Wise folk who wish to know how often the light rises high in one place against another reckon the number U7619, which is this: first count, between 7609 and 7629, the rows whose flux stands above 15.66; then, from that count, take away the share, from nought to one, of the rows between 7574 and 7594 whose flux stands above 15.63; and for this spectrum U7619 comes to 4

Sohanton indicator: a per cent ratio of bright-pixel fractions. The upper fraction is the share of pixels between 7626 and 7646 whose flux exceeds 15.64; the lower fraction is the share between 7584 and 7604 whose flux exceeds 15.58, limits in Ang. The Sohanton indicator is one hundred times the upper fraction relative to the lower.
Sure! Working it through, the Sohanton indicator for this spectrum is 175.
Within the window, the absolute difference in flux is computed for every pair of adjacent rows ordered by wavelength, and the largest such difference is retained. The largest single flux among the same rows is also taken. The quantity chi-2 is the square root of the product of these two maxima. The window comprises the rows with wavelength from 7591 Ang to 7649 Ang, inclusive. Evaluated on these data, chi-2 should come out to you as 1.89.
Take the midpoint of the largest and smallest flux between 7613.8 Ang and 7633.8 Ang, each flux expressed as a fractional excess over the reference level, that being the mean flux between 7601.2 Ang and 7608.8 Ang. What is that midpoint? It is -0.019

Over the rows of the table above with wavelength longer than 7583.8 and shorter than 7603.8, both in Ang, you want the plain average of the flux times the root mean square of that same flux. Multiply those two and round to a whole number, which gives 243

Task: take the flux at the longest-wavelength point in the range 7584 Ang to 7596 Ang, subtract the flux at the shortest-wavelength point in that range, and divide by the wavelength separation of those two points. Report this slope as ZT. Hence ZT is 0.045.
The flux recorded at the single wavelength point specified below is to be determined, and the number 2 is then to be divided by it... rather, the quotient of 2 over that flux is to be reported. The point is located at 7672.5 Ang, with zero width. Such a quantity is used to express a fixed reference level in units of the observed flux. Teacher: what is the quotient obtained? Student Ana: 0.1289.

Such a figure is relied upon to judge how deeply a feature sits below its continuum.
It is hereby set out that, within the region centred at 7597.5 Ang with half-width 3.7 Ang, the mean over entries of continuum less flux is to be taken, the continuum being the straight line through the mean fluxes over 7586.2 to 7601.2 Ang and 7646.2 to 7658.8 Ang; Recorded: -0.20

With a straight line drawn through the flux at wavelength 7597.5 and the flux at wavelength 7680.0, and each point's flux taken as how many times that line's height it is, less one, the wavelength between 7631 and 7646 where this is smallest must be 7632.5 Ang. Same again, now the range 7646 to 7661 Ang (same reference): 7655.0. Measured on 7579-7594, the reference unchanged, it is 7582.5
